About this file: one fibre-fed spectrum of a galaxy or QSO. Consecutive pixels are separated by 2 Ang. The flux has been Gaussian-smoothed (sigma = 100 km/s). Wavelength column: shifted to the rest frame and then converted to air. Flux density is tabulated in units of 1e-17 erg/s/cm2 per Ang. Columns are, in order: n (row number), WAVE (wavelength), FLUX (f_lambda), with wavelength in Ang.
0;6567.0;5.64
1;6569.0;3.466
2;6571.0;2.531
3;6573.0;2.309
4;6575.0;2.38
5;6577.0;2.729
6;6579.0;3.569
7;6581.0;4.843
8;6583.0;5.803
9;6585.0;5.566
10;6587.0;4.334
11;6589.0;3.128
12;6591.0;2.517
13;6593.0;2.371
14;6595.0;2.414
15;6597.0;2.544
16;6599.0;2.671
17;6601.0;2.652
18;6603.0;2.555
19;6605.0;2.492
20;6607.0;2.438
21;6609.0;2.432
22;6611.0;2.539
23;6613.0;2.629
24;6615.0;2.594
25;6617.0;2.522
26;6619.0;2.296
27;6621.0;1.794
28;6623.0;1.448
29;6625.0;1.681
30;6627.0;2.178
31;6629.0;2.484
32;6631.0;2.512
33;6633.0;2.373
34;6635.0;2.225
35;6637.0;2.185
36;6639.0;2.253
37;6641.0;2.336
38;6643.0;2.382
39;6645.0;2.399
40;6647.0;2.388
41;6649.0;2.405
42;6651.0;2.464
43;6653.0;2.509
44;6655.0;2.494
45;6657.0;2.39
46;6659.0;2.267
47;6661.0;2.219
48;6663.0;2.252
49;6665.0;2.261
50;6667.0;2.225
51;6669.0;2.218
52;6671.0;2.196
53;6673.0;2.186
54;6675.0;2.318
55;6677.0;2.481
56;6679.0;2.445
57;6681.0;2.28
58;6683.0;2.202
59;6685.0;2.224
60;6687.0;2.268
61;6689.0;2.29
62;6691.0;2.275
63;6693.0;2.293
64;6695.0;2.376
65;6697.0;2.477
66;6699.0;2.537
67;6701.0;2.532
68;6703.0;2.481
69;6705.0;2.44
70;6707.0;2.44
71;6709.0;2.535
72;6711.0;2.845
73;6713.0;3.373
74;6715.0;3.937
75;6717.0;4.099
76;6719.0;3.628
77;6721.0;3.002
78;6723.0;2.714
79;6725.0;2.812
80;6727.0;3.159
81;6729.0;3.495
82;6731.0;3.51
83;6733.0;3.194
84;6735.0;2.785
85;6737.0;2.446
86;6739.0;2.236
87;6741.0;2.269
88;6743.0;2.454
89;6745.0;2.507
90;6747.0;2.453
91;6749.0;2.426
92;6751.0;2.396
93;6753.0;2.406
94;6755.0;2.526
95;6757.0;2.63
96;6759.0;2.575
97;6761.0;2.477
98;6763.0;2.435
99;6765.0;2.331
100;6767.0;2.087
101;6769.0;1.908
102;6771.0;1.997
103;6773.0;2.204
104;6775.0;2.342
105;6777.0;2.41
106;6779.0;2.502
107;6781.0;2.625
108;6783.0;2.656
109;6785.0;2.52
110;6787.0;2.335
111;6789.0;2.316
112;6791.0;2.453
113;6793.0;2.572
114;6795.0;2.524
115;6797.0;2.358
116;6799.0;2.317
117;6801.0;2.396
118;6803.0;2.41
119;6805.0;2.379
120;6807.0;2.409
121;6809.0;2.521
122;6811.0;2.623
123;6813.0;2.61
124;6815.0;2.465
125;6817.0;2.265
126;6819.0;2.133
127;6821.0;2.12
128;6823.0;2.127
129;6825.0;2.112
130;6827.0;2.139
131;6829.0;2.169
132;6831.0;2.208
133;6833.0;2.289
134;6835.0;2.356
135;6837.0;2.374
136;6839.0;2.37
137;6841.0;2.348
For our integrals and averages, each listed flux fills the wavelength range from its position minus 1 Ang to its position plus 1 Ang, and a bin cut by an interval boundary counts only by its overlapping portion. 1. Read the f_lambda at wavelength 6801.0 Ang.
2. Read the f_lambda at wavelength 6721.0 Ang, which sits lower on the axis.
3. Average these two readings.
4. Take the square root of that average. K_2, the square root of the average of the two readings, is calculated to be 1.64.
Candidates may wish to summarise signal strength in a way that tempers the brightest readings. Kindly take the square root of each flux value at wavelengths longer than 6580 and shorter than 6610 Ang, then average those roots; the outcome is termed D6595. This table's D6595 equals 1.78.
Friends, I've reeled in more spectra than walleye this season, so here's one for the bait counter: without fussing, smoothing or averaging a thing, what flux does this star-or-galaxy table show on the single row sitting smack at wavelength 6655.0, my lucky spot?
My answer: 2.494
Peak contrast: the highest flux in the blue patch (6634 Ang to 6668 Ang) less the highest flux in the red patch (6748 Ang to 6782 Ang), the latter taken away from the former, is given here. -0.1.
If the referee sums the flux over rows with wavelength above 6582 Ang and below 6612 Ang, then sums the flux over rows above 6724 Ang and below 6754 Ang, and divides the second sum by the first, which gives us 0.87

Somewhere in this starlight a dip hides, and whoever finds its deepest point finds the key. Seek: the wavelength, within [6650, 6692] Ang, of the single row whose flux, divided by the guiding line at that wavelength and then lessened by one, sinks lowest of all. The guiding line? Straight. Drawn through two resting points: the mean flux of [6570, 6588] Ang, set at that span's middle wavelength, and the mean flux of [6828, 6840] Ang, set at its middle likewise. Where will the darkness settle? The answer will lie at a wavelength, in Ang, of 6661.0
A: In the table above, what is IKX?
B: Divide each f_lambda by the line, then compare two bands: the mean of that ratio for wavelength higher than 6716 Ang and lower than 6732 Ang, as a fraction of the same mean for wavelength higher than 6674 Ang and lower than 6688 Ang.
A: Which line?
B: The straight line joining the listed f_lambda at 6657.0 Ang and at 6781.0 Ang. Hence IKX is 1.38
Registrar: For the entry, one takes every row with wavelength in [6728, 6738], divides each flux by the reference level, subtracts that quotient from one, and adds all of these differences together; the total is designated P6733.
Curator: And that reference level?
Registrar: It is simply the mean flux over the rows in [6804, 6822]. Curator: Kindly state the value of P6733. -1.45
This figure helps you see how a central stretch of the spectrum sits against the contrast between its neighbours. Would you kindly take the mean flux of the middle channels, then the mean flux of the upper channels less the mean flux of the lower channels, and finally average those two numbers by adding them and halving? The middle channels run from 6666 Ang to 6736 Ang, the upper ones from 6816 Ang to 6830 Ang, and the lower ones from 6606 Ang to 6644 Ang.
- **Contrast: 1.28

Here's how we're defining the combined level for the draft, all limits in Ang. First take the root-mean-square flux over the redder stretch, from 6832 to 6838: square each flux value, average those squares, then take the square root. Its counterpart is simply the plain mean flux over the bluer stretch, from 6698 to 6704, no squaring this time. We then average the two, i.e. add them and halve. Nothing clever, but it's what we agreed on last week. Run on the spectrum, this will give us 2.43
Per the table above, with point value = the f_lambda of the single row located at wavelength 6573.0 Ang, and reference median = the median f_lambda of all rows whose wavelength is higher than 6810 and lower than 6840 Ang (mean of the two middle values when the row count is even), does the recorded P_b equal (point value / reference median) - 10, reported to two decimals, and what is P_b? -8.98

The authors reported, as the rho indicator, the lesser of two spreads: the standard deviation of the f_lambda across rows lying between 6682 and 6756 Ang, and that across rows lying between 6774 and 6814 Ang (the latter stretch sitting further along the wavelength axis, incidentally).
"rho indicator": 0.11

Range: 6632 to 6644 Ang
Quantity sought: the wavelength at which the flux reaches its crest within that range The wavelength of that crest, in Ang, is 6643.0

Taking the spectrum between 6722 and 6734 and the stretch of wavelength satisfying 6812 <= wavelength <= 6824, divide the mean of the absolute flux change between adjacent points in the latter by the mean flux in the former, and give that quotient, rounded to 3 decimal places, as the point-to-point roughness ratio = 0.032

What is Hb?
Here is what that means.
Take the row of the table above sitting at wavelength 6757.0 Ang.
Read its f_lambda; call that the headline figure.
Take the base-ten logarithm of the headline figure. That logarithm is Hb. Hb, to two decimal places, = 0.42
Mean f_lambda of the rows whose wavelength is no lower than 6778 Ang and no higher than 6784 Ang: 2.6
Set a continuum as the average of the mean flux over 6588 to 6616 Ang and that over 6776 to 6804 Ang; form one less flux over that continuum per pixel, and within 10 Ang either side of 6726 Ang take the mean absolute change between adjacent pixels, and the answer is 0.13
